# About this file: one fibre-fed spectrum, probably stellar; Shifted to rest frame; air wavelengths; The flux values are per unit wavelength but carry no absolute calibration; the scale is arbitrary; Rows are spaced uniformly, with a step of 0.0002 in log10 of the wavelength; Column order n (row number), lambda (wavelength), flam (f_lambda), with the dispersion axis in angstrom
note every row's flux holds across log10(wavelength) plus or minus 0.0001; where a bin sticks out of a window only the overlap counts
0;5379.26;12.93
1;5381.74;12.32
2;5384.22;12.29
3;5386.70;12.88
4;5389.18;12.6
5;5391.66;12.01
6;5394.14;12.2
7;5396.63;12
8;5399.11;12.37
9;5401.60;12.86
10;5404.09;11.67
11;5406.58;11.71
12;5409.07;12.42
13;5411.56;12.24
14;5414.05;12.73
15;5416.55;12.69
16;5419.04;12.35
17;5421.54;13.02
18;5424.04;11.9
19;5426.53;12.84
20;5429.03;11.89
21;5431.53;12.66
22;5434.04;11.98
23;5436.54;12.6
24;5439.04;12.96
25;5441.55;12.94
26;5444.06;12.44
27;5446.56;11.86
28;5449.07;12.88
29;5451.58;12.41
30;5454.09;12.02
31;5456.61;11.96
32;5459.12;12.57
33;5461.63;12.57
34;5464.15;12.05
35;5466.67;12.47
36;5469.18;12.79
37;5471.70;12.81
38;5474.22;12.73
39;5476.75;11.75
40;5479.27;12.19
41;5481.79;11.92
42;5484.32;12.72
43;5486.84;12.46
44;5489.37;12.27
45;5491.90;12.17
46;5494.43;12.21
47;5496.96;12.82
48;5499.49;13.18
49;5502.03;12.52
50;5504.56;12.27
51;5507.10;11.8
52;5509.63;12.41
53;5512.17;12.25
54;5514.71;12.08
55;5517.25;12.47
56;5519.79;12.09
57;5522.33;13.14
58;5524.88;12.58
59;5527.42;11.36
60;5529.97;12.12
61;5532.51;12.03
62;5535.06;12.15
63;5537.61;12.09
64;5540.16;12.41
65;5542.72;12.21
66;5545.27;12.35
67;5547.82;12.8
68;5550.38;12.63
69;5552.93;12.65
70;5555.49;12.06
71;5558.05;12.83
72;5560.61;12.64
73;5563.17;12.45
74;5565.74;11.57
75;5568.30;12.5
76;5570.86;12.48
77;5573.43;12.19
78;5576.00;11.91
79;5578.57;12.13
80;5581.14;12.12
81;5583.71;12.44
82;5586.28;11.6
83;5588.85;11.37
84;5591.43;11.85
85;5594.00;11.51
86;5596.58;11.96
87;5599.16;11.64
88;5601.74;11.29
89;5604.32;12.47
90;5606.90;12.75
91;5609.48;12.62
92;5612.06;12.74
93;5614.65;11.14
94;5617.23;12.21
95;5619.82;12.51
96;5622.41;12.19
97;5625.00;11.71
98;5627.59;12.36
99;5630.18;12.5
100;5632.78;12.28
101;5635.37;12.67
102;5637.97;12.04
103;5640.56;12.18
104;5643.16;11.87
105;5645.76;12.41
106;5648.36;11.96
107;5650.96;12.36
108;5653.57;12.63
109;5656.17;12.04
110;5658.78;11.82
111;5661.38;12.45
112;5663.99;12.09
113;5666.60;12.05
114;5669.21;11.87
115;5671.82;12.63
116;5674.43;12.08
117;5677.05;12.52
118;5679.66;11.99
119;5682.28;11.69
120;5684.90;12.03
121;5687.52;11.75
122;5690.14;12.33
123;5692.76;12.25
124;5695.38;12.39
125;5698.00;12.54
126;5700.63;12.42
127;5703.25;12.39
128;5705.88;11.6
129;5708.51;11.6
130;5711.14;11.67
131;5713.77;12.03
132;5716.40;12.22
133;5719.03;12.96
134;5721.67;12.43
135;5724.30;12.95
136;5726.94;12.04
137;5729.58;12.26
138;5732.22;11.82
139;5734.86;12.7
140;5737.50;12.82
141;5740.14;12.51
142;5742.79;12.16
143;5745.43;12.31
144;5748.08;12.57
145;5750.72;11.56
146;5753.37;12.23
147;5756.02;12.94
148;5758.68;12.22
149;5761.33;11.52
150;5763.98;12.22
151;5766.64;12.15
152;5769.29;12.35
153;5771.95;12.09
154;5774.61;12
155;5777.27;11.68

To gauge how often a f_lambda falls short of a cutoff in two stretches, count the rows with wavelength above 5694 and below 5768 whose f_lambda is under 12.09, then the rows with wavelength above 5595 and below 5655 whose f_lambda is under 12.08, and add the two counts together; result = 16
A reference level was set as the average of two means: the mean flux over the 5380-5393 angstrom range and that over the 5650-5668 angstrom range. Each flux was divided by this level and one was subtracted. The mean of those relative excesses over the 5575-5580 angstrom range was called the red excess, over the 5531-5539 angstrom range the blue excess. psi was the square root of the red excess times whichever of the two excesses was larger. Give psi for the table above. 0.021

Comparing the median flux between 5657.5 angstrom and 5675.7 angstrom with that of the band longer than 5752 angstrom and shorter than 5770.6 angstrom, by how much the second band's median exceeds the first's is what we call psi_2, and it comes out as 0.14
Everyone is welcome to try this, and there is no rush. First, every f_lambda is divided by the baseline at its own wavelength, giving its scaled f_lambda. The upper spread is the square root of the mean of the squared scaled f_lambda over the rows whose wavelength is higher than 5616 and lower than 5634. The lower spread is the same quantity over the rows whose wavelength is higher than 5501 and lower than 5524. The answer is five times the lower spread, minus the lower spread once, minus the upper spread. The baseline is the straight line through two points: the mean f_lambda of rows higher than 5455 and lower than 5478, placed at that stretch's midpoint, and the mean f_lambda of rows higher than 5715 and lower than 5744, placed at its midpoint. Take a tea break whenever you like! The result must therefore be 2.99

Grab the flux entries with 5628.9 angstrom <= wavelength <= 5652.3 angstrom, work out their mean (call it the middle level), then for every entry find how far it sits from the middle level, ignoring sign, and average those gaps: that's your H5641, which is 0.21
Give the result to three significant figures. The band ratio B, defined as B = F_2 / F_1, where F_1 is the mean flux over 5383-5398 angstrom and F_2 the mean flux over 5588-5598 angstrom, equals 0.947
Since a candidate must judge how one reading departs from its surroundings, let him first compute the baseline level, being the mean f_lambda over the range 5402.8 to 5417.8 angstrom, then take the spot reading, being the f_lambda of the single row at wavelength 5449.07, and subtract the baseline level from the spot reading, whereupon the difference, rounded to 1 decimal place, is 0.6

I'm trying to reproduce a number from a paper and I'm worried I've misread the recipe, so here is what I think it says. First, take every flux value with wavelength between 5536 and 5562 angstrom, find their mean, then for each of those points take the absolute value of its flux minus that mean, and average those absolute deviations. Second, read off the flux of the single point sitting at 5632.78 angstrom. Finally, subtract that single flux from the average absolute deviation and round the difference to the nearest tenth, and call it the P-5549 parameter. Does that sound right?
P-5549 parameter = -12.0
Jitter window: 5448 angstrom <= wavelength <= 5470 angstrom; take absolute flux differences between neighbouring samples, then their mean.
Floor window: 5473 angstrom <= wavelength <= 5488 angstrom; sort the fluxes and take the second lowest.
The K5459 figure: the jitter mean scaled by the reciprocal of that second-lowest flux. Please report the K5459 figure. 0.0293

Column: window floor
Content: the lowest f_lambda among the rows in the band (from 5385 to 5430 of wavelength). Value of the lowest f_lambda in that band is 11.67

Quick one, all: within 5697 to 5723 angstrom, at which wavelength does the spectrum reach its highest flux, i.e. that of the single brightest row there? 5719.03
